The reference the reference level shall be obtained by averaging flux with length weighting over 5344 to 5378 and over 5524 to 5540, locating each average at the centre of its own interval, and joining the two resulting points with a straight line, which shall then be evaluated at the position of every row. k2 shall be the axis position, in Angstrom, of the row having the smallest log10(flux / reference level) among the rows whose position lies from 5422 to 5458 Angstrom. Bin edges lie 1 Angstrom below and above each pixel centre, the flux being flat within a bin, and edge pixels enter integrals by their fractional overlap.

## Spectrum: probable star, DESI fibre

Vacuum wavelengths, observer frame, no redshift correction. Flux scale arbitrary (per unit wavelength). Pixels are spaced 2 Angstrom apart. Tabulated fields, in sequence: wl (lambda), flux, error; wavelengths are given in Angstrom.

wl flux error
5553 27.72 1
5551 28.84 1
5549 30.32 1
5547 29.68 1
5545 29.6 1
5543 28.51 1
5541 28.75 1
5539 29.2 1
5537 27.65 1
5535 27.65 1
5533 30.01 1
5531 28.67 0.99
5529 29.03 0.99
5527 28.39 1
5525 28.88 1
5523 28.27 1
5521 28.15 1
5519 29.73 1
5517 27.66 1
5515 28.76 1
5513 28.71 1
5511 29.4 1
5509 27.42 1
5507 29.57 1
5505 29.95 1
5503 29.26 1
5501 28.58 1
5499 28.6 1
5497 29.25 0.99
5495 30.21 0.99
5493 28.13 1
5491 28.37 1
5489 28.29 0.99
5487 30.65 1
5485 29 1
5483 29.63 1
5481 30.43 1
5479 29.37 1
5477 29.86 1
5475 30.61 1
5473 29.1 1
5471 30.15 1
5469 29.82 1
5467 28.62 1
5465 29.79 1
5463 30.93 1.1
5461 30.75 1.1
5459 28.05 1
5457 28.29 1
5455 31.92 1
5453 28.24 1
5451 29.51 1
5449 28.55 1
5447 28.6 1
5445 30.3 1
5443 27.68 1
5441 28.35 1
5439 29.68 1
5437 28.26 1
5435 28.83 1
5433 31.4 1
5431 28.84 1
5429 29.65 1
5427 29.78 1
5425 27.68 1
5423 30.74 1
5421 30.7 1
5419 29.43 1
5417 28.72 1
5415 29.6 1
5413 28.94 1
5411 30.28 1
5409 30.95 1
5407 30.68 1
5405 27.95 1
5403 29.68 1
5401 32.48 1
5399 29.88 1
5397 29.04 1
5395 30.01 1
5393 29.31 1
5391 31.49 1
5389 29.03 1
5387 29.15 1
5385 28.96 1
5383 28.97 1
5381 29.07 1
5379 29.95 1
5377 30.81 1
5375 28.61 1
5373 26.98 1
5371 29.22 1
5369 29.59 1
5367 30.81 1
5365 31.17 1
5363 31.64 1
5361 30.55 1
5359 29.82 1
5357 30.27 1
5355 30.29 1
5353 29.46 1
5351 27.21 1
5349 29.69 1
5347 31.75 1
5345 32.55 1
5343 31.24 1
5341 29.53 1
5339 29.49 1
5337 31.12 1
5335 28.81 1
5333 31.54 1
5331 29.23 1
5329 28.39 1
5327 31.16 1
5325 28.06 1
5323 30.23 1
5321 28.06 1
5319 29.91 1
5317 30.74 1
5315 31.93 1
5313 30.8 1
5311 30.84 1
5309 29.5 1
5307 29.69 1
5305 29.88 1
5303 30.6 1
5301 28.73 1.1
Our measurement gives 5425 Angstrom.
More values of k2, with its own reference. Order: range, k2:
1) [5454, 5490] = 5459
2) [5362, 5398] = 5373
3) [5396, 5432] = 5425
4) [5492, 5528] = 5509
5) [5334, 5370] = 5351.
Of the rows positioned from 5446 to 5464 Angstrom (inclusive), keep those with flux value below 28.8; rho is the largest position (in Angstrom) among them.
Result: 5459 Angstrom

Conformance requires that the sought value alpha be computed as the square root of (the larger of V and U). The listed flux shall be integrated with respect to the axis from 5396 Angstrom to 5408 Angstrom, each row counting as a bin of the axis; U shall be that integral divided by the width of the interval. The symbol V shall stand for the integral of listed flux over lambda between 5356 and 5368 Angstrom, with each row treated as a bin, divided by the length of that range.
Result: 5.54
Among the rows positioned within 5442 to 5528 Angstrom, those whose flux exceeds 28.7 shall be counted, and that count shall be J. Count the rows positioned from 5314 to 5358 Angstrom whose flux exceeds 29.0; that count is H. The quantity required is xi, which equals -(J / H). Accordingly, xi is -1.5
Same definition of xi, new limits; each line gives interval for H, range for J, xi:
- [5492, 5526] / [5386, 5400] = -1.0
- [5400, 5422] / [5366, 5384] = -0.9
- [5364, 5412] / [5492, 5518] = -0.4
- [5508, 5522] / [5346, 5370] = -5.5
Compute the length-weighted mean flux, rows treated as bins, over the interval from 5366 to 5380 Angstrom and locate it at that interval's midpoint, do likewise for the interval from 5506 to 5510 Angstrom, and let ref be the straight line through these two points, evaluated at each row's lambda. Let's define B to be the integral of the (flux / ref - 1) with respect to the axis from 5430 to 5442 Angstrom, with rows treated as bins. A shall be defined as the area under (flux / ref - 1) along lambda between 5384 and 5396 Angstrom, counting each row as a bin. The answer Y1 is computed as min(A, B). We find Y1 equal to 0.10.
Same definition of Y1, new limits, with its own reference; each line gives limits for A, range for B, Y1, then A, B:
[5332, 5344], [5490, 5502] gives 0.12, 0.25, 0.12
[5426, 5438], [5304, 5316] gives 0.18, 0.18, 0.23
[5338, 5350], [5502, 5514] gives 0.23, 0.44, 0.23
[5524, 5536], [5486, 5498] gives 0.18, 0.18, 0.23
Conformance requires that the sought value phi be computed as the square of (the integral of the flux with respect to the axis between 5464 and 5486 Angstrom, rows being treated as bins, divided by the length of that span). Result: 880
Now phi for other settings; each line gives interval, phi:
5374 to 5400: 874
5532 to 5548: 834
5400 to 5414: 908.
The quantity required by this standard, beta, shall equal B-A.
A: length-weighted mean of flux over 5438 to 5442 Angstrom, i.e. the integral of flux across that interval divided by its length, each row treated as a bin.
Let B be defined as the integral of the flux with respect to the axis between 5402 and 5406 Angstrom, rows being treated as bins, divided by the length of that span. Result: -0.2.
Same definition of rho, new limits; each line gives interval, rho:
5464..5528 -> 5527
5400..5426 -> 5425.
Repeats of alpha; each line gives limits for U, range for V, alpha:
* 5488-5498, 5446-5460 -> 5.39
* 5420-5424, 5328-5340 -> 5.54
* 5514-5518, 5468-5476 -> 5.47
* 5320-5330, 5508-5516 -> 5.40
